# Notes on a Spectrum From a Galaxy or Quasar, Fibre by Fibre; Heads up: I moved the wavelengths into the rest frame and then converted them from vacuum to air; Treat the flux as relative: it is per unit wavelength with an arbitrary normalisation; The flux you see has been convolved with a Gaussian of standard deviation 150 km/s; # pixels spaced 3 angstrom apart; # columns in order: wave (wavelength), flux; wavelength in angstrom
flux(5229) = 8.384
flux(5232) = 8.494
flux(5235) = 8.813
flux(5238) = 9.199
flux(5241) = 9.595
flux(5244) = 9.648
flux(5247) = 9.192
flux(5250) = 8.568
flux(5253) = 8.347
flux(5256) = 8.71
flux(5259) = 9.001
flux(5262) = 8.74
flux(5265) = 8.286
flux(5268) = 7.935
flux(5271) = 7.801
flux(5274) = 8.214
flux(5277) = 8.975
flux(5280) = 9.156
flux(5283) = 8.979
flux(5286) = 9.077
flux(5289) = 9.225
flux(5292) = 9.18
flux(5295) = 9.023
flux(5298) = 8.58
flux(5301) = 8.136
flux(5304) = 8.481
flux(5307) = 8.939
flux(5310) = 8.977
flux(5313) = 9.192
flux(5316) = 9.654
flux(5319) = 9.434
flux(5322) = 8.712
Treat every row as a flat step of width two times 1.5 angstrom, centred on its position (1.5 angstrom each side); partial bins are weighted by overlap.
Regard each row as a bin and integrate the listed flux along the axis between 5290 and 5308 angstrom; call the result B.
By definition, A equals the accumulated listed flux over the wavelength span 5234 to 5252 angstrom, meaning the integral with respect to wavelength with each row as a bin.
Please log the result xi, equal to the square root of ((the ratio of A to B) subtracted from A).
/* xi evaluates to 13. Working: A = 165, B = 157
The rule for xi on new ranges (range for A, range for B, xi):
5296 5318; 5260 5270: 14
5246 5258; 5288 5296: 10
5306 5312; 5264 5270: 7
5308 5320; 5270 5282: 11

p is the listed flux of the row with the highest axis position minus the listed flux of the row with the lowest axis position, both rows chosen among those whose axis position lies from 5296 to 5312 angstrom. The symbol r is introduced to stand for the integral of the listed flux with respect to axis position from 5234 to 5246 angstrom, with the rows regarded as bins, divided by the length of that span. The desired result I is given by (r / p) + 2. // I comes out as 26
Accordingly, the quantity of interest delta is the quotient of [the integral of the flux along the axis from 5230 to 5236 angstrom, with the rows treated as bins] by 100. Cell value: 0.52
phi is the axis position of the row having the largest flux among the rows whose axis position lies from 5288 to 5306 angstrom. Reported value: 5289 angstrom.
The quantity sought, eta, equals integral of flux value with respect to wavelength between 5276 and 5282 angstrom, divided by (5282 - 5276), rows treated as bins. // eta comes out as 9.07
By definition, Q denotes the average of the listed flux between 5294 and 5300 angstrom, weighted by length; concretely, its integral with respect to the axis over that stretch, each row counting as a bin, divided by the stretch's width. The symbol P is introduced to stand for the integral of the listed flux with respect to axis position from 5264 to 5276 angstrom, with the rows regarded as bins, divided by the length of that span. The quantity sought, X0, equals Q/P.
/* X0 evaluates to 1.08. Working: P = 8.1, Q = 8.7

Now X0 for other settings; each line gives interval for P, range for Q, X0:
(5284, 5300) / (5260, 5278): 0.93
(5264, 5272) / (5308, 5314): 1.13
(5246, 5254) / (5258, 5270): 0.97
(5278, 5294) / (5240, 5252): 1.01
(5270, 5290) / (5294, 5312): 0.99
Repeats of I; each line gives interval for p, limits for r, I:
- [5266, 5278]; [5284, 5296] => 11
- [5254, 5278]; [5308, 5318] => 37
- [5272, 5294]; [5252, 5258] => 11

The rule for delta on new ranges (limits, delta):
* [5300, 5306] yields 0.50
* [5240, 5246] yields 0.58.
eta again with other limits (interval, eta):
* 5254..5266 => 8.69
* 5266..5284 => 8.49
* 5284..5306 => 8.82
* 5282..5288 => 9.05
